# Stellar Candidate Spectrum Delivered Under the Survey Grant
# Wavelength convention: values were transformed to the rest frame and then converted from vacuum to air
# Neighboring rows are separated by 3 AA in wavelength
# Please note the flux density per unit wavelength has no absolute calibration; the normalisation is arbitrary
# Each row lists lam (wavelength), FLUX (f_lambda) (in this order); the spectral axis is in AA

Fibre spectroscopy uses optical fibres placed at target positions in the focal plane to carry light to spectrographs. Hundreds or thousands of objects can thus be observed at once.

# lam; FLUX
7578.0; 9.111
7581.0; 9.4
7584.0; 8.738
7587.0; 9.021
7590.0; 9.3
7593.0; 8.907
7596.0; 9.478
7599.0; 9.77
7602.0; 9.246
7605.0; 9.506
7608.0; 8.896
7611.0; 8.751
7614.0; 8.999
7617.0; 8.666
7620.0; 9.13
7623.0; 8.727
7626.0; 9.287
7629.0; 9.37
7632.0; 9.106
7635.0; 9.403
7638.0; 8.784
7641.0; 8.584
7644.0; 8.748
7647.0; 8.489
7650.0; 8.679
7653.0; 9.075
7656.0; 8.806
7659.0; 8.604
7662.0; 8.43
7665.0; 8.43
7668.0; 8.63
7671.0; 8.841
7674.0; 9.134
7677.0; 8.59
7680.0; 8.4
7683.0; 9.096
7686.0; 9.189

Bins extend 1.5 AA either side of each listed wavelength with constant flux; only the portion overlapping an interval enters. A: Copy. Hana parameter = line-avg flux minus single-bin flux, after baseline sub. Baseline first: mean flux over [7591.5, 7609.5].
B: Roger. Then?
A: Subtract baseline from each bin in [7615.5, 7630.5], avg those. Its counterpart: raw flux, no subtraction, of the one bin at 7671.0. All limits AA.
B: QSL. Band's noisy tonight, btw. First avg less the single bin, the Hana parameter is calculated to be -9.1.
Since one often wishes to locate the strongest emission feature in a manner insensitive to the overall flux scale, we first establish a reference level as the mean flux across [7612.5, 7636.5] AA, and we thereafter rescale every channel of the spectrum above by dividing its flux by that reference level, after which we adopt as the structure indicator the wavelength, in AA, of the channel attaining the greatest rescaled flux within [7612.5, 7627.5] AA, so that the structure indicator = 7626.0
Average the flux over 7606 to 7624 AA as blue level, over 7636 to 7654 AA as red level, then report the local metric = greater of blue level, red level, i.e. 8.9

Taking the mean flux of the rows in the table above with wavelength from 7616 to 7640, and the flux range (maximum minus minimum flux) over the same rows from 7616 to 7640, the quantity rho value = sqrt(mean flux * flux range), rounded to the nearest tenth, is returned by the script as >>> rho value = 2.6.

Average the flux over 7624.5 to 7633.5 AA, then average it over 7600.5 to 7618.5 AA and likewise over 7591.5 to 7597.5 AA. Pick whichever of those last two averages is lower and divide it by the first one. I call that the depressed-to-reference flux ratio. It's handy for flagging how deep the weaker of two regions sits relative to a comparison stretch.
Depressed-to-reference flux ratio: 0.974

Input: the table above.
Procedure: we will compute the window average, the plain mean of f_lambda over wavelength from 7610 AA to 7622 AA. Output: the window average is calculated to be 8.89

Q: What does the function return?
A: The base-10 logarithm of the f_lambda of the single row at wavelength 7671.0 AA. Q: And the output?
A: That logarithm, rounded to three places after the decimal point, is 0.947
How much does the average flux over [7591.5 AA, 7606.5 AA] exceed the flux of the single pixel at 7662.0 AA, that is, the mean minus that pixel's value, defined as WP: 1.0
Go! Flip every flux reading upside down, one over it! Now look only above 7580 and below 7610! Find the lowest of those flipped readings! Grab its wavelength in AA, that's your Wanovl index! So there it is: 7599.0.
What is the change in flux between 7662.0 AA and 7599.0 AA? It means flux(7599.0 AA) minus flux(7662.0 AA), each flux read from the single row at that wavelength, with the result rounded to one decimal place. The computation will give 1.3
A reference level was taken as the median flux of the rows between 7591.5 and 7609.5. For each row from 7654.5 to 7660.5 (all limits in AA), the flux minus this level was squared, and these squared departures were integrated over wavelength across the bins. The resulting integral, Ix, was 2.7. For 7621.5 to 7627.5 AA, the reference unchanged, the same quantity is 1.2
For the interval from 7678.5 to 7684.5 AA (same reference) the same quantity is 3.0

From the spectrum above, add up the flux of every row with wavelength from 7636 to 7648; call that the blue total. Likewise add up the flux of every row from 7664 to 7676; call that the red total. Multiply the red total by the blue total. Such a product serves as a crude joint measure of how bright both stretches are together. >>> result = 1212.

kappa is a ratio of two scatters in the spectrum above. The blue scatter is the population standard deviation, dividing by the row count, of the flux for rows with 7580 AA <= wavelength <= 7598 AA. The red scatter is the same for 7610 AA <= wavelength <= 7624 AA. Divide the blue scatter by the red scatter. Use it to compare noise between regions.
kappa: 1.5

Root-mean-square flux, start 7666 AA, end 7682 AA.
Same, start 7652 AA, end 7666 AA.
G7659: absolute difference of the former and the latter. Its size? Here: 0.1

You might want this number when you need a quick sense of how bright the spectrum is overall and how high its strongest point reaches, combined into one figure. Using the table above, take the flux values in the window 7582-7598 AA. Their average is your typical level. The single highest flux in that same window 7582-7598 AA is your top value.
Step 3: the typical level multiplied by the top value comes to 86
